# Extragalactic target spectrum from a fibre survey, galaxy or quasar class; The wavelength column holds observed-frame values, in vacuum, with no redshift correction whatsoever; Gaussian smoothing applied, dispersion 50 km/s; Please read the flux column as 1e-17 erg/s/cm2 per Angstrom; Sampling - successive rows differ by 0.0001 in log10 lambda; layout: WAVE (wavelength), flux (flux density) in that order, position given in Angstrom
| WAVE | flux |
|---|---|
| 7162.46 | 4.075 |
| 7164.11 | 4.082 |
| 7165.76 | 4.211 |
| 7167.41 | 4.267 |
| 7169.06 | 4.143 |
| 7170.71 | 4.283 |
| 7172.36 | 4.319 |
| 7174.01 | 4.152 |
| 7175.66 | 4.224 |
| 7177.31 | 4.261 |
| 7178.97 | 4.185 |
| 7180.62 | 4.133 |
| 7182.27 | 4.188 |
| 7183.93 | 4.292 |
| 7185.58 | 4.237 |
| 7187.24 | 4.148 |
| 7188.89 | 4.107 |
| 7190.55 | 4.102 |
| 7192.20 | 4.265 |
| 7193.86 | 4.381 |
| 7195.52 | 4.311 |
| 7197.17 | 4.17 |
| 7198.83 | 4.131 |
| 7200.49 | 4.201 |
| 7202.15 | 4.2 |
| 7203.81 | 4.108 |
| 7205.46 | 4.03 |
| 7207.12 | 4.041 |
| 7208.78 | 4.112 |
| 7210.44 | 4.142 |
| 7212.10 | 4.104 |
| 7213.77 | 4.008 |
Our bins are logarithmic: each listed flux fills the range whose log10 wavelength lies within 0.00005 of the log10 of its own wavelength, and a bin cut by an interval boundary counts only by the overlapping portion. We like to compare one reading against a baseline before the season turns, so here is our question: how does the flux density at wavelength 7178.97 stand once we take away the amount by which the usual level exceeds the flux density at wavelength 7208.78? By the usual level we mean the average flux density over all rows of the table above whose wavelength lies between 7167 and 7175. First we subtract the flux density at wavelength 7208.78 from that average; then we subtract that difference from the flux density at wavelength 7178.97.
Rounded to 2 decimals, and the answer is 4.06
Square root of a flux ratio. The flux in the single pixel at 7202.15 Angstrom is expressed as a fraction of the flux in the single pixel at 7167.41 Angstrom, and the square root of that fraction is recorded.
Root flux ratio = 0.99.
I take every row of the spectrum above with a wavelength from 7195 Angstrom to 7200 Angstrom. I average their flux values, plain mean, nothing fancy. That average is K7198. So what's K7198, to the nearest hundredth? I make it 4.20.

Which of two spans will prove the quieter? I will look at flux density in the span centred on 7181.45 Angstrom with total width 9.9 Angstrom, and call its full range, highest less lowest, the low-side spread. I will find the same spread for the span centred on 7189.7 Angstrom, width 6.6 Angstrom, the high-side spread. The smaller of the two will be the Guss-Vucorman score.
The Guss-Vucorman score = 0.159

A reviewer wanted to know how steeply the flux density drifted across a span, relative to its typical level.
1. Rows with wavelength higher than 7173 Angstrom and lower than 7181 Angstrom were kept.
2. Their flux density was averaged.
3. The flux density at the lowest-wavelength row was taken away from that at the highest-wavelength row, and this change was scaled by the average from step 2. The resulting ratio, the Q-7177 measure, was 0.00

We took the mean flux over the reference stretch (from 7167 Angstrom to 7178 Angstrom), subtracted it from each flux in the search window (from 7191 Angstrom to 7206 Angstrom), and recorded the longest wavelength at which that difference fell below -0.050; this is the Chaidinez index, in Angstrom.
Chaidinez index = 7205.46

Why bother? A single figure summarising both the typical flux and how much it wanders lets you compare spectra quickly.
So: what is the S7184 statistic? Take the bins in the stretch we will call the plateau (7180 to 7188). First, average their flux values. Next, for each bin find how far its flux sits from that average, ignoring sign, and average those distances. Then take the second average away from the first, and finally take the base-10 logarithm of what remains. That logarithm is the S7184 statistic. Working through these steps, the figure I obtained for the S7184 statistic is 0.618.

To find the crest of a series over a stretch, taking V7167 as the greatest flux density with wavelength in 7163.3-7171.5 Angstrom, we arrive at 4.283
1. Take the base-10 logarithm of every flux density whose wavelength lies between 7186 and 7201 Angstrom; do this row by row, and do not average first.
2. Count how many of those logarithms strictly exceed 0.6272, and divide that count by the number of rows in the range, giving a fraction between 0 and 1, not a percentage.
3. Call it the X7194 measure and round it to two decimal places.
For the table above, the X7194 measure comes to 0.33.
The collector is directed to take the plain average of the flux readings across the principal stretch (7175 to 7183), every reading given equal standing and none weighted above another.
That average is 4.20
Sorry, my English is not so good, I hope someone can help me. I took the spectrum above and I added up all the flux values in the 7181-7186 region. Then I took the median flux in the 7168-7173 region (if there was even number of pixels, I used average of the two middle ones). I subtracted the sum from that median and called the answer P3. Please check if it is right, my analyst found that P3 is -8.4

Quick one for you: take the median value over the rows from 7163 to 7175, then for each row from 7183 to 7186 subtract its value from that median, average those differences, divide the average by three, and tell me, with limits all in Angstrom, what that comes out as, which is -0.018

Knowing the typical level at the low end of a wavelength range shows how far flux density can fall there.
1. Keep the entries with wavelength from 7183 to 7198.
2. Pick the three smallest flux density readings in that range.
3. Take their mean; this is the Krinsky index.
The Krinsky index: 4.12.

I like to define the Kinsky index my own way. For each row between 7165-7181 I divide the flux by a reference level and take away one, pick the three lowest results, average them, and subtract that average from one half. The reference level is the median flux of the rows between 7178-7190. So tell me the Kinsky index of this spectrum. 0.510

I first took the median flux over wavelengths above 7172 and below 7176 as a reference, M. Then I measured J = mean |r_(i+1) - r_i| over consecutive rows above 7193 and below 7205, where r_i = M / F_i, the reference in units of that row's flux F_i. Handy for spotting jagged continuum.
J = 0.0164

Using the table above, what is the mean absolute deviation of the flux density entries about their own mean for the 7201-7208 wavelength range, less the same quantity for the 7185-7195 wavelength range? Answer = -0.028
